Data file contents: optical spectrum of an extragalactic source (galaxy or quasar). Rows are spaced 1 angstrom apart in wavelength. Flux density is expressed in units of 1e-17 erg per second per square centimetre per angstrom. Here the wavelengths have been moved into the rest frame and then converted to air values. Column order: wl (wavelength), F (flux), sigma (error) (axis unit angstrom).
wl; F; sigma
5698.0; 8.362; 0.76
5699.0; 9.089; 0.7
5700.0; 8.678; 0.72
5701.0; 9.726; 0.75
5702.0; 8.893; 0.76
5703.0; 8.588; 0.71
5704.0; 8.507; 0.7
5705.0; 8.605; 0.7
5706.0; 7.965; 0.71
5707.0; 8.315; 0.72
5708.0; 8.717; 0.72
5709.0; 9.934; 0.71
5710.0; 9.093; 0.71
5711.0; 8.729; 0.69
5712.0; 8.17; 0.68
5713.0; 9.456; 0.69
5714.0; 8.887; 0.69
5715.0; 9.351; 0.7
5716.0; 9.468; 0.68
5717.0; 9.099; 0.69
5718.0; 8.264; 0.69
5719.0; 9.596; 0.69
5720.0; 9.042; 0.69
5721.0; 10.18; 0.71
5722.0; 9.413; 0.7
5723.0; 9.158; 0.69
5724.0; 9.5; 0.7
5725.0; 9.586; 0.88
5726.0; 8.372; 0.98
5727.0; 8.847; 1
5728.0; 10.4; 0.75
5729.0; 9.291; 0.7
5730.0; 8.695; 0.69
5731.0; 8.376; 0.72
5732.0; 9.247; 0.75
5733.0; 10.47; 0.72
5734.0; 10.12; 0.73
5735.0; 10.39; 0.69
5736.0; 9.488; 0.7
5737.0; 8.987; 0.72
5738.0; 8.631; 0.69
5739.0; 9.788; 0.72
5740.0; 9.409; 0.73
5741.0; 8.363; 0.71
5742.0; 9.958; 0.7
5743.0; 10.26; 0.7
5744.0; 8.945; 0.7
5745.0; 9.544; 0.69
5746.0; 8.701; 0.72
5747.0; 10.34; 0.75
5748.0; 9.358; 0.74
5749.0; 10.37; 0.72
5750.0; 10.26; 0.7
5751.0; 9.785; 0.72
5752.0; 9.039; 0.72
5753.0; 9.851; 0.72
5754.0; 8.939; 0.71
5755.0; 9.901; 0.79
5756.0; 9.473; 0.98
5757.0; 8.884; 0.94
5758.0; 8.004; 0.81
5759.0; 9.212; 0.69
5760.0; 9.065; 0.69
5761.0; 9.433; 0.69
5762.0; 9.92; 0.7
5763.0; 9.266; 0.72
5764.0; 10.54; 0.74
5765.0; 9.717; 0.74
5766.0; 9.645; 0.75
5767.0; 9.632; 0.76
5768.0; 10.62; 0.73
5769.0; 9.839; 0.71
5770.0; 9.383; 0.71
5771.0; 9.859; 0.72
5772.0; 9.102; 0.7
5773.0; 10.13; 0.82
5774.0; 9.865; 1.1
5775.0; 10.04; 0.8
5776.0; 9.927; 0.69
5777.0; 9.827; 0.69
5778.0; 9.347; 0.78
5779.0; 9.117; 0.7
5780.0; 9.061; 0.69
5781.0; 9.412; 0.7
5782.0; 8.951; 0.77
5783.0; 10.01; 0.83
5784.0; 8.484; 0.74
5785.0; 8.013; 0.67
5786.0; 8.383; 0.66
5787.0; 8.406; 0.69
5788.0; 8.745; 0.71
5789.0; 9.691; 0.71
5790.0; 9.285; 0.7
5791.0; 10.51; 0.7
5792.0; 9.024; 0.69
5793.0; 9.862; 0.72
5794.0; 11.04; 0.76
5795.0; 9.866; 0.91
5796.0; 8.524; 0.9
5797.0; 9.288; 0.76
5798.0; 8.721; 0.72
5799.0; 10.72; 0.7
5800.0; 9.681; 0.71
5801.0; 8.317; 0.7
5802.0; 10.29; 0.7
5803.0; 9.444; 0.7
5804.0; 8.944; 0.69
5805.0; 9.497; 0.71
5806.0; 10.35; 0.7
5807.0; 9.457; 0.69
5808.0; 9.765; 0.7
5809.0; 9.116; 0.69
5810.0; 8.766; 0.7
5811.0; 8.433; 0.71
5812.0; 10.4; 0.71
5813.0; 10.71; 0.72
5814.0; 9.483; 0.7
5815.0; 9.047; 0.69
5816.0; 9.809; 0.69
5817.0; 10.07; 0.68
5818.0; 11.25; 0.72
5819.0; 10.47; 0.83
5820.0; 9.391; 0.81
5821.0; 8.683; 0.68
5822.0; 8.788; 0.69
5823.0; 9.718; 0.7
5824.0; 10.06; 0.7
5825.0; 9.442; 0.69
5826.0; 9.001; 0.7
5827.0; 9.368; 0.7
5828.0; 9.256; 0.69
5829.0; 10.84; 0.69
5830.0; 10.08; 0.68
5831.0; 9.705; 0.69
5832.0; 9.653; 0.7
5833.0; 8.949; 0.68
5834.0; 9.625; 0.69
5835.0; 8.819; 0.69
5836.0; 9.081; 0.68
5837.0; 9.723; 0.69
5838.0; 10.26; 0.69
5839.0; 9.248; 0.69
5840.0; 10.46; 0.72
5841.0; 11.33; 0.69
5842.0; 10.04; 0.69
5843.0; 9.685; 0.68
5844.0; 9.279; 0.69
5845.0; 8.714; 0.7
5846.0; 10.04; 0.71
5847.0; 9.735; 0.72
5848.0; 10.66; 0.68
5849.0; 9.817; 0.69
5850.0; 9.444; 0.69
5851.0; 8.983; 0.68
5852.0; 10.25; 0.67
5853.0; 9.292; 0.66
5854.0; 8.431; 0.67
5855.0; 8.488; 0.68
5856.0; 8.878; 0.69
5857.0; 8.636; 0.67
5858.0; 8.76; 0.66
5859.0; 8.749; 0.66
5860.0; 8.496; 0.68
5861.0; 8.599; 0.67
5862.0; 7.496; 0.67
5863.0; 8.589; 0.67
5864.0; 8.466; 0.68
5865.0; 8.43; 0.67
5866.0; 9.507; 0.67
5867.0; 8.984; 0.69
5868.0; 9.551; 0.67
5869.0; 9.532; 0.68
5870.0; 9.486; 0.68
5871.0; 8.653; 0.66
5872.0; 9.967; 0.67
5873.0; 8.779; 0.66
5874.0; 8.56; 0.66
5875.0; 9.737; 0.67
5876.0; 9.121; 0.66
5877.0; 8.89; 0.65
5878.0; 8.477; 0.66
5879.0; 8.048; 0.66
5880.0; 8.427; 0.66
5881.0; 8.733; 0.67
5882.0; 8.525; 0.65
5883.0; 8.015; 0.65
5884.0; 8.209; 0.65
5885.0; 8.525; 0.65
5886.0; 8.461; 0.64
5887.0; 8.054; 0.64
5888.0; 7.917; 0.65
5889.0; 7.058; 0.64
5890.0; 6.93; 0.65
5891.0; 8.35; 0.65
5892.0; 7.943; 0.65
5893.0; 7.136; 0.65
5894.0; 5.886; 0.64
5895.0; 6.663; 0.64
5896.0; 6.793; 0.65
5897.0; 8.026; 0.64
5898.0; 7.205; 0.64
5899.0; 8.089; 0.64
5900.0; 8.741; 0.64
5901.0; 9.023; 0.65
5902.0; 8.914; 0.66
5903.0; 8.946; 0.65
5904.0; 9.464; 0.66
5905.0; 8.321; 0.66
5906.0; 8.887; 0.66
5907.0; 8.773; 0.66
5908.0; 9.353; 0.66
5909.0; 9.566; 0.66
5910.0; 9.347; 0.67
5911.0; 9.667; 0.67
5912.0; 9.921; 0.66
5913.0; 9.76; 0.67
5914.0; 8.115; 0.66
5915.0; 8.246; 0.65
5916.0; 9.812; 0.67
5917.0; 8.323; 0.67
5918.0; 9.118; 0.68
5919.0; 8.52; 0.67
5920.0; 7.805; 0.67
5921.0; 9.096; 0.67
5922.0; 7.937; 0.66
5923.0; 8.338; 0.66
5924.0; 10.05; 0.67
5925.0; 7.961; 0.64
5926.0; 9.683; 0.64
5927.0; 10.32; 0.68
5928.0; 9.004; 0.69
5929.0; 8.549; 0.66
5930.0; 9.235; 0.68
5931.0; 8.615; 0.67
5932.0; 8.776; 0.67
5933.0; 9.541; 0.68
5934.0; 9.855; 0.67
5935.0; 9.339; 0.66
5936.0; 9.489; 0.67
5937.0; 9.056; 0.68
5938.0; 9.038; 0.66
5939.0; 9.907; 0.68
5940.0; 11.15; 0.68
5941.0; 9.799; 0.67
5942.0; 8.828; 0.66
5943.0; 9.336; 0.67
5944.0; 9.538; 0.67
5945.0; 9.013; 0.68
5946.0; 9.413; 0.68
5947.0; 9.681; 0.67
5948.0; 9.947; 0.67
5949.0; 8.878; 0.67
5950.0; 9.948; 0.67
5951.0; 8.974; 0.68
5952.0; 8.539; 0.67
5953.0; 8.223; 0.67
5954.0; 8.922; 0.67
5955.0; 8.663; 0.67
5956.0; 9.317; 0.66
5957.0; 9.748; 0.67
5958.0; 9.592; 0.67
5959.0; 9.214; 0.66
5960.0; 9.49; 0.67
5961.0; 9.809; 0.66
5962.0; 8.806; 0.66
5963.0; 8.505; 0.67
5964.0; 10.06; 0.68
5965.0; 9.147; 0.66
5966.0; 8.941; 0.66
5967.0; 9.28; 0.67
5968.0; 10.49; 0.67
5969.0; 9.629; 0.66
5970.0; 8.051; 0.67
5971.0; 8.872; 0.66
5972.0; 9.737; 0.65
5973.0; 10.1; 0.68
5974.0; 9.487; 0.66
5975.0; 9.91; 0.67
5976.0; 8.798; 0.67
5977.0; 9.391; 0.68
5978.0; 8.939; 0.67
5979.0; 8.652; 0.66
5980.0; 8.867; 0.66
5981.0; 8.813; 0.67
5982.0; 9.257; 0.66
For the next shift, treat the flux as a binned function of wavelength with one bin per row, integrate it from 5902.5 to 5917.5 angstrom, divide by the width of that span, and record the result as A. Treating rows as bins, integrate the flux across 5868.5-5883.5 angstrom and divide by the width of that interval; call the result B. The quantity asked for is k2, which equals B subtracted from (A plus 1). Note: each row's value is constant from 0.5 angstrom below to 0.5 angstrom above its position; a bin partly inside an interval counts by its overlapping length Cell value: 1.2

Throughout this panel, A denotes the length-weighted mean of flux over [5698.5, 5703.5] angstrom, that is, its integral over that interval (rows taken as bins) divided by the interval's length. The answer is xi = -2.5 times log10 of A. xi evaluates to -2.38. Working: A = 9.0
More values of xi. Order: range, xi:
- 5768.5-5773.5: -2.46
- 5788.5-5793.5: -2.46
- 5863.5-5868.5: -2.38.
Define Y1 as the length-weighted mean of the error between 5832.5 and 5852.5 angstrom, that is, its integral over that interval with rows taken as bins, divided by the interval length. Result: 0.691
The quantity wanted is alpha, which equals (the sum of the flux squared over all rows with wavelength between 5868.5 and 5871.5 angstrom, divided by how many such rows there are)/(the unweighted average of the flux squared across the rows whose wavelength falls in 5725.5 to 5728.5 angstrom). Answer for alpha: 1.0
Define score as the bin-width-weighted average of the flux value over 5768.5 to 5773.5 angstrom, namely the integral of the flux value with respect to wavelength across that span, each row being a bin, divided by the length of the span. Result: 9.7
